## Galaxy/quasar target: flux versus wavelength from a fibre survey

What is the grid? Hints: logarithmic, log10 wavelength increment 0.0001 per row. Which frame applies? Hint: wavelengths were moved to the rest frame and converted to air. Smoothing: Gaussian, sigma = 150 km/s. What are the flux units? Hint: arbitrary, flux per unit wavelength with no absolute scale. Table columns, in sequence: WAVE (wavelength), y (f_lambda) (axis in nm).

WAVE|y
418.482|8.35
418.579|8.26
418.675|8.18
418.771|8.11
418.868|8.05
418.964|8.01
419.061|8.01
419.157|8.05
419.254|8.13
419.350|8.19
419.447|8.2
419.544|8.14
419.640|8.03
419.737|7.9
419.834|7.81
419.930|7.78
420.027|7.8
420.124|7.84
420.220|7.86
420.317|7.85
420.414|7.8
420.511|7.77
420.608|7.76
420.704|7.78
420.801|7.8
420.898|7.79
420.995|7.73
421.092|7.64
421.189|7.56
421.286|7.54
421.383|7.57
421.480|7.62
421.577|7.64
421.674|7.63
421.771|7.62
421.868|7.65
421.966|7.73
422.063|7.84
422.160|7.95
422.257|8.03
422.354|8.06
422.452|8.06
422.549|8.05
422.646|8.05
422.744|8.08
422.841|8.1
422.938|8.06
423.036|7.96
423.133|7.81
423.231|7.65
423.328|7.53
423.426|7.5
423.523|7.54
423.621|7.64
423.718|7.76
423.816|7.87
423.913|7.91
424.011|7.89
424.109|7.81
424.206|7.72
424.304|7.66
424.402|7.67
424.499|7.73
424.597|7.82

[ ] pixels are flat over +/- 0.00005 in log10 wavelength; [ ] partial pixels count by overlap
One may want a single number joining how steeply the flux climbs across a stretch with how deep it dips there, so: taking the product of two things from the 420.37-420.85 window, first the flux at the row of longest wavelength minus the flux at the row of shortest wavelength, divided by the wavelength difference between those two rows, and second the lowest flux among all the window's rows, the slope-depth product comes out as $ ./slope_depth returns 0.0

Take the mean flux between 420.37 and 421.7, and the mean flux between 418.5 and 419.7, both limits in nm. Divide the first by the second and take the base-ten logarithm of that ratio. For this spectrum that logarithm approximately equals -0.023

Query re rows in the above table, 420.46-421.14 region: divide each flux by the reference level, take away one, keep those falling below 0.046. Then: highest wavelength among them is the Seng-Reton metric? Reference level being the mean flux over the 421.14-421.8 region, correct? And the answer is 421.092 nm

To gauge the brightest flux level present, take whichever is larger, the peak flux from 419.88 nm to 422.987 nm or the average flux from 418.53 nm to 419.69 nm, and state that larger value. 8.11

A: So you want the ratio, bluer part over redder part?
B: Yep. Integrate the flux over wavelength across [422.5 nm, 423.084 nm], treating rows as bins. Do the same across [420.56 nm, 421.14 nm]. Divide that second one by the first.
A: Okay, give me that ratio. 0.96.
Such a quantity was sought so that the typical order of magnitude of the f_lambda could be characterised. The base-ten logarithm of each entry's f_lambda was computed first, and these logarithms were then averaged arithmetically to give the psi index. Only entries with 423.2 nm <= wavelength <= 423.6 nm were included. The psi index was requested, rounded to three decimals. 0.878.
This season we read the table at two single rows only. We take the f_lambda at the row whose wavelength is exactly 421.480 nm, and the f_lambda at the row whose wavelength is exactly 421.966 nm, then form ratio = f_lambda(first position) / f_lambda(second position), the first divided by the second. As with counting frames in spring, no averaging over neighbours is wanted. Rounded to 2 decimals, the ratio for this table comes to 0.99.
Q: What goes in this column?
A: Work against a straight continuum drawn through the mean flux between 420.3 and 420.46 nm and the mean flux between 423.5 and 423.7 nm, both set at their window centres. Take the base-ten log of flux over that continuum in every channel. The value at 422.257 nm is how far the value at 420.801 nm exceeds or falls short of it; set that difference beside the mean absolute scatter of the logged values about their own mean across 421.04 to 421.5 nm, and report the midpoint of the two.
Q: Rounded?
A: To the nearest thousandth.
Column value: -0.008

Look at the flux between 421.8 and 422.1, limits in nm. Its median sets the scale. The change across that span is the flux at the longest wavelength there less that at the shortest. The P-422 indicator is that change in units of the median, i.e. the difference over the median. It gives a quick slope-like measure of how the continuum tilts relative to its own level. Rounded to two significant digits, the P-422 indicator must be 0.025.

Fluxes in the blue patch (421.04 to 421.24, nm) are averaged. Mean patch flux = 7.60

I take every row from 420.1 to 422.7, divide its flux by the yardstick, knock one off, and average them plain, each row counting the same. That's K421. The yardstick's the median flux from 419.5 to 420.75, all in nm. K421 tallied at 0.00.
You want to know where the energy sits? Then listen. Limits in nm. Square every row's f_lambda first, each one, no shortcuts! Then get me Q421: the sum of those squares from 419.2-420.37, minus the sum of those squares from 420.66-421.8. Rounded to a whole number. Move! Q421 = 57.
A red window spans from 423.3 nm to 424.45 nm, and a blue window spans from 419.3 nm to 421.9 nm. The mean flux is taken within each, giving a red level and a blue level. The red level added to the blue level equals 15.5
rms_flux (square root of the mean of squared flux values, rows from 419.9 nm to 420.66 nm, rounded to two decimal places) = 7.81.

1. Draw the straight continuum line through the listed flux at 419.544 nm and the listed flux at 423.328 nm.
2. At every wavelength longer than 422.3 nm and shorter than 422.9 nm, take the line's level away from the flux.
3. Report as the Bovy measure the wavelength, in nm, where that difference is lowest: 422.354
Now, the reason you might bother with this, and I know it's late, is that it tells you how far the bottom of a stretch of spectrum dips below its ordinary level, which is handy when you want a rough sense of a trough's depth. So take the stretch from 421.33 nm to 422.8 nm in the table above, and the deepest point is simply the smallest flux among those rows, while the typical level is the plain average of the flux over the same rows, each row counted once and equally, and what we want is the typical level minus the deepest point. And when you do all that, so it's 0.27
